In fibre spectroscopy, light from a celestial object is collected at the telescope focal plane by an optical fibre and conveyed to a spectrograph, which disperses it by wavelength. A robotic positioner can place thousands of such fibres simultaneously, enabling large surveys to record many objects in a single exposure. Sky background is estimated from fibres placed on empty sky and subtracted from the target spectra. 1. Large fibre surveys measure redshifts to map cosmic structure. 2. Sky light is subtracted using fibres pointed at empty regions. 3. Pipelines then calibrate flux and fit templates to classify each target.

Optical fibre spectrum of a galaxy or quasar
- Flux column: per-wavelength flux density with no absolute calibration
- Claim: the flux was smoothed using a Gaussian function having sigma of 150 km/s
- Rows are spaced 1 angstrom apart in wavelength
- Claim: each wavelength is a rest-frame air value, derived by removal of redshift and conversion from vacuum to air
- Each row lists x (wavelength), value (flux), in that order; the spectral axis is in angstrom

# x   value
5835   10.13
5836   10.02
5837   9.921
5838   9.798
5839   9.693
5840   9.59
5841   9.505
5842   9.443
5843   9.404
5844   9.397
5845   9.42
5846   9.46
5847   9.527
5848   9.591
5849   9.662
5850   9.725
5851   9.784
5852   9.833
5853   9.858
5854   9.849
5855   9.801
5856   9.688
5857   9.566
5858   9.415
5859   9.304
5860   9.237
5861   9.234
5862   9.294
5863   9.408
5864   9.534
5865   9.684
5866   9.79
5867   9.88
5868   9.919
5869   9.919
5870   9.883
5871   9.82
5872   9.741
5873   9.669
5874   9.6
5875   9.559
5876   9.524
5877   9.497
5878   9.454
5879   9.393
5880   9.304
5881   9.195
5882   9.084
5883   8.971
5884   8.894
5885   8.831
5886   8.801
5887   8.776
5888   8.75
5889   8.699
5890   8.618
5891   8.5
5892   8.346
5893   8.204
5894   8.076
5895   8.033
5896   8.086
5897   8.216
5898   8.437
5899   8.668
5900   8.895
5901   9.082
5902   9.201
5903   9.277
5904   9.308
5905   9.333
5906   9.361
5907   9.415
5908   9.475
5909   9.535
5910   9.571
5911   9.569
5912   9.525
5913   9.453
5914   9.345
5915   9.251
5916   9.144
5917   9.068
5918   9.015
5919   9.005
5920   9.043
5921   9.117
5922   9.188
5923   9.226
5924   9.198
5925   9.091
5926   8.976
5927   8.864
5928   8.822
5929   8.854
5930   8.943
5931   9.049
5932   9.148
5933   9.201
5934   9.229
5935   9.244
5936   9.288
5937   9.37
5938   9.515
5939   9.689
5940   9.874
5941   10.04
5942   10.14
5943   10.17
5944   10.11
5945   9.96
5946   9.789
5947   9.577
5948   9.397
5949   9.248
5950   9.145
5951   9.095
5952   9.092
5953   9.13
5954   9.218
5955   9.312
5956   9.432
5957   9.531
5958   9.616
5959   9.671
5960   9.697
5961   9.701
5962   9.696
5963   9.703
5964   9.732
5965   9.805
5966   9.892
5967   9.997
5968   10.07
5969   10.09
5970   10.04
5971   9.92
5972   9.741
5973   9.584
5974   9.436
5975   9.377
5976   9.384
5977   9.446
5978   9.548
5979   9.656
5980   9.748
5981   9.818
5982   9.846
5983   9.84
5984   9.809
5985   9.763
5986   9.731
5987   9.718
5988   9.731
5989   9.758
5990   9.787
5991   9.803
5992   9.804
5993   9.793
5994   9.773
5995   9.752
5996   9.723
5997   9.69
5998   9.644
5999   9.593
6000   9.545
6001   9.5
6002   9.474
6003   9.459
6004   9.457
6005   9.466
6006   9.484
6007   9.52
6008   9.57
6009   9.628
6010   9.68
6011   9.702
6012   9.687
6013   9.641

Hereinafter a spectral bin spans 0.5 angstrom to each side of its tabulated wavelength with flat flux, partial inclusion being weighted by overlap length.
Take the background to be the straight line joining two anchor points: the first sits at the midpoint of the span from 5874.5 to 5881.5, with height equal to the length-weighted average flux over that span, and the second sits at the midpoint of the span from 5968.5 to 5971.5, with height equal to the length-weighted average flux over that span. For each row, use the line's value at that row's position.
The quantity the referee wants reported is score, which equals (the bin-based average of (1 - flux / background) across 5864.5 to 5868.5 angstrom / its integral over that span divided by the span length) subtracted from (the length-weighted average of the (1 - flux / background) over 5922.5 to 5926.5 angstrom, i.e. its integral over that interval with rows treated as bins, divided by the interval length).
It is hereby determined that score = 0.112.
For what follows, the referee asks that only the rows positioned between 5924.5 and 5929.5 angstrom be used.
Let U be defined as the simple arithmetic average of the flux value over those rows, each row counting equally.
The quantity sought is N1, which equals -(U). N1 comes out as -8.9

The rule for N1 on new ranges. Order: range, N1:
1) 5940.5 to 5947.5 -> -10.0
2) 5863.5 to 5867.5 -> -9.7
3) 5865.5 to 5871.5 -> -9.9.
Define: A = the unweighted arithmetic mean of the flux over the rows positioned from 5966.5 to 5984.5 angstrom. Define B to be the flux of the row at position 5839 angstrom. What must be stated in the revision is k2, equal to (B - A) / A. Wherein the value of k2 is 0.00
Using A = 9.7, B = 9.693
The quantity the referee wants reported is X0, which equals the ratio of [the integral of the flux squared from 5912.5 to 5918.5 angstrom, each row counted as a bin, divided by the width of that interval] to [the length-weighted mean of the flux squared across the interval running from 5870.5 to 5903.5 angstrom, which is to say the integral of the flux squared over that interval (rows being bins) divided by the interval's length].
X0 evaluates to 1.06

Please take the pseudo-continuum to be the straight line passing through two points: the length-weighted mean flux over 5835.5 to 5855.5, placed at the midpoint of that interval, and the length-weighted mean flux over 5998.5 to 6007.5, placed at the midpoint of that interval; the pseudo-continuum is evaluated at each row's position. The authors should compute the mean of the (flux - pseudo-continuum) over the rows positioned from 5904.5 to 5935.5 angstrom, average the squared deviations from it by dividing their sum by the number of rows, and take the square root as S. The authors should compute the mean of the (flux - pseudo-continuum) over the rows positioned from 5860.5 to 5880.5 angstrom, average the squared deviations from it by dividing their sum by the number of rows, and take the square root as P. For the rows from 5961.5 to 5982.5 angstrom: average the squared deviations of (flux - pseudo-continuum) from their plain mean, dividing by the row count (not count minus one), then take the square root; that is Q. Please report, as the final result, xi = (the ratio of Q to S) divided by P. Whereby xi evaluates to 4.8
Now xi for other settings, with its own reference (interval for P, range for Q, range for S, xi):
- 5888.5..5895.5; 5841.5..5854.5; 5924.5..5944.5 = 1.6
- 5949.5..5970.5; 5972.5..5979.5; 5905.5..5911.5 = 3.8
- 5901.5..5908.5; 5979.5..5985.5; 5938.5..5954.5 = 1.1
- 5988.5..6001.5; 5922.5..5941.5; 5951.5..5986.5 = 13.7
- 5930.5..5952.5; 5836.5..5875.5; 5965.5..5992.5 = 2.8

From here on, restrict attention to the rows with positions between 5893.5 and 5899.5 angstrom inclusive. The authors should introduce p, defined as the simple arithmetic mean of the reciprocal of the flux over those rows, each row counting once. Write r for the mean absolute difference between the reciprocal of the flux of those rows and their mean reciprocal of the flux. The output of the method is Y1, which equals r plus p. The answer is 0.124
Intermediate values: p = 0.121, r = 0.0029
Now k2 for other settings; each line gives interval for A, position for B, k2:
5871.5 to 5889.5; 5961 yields 0.05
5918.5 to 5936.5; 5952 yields 0.00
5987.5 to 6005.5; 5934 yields -0.04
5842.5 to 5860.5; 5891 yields -0.11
